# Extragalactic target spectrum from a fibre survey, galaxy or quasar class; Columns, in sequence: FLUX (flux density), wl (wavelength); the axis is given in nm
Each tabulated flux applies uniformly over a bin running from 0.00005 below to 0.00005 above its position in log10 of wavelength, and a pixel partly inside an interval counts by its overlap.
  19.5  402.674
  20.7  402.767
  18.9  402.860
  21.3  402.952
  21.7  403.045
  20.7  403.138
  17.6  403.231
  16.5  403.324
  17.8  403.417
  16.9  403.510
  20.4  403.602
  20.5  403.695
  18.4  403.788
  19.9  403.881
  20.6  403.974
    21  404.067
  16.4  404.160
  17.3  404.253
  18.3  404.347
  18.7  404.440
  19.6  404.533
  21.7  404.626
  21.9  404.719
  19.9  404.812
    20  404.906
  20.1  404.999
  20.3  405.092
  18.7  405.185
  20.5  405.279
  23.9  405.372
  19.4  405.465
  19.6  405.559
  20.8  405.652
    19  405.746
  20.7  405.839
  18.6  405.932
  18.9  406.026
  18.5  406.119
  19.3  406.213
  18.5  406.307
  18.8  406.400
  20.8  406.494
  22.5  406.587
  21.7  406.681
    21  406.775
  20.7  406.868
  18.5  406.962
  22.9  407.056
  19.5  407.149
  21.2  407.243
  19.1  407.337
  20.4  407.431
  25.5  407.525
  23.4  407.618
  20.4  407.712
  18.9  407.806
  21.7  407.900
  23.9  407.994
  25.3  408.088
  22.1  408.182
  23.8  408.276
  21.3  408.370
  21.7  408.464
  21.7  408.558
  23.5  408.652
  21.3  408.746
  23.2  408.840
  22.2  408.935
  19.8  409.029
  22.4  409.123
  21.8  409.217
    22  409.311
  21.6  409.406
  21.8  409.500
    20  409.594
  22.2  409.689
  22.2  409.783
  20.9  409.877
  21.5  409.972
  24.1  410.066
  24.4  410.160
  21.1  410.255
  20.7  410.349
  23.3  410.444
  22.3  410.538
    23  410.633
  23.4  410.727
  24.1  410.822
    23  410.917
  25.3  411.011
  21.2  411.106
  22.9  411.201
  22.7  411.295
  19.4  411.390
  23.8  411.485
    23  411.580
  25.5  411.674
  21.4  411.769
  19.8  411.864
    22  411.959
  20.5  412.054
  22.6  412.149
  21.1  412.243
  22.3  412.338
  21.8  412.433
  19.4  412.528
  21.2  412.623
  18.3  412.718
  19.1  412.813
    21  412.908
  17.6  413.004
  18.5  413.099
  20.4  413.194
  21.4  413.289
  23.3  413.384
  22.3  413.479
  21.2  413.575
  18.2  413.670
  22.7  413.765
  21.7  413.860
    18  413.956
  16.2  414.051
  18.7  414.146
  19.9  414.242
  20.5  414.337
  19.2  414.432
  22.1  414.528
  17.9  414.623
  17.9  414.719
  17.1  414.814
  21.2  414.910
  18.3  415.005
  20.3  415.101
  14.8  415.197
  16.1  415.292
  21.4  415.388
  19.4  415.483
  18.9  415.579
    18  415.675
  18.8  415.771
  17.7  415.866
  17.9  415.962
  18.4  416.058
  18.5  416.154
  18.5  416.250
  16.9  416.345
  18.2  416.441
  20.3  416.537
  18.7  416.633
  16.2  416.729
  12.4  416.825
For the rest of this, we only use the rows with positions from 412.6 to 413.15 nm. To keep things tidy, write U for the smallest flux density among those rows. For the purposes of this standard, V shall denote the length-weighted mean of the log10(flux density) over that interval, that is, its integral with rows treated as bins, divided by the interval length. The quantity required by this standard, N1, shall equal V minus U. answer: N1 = -16.3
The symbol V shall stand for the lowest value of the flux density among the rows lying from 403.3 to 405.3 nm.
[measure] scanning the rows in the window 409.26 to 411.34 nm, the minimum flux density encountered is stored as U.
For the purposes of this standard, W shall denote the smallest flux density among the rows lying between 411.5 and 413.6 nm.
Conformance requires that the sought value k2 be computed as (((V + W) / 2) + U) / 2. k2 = 18.5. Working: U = 20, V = 16.4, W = 17.6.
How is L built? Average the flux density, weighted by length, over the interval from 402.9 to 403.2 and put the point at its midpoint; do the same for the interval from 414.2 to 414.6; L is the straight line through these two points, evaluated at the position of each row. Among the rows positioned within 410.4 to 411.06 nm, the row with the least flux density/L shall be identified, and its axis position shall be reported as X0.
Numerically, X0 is 410.538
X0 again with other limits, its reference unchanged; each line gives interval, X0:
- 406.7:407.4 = 406.962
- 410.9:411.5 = 411.390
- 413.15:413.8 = 413.670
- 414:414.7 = 414.051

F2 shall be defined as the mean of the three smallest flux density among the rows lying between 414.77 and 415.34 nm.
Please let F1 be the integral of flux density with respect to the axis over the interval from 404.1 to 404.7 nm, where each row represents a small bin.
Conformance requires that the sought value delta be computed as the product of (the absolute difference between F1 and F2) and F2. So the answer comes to 75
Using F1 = 11.3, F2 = 16.0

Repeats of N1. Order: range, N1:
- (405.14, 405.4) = -17.4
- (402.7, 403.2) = -17.6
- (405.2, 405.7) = -18.1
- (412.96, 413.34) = -16.3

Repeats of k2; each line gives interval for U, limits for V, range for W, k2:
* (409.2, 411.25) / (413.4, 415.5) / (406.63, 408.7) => 18.3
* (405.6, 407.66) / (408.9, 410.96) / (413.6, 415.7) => 17.9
